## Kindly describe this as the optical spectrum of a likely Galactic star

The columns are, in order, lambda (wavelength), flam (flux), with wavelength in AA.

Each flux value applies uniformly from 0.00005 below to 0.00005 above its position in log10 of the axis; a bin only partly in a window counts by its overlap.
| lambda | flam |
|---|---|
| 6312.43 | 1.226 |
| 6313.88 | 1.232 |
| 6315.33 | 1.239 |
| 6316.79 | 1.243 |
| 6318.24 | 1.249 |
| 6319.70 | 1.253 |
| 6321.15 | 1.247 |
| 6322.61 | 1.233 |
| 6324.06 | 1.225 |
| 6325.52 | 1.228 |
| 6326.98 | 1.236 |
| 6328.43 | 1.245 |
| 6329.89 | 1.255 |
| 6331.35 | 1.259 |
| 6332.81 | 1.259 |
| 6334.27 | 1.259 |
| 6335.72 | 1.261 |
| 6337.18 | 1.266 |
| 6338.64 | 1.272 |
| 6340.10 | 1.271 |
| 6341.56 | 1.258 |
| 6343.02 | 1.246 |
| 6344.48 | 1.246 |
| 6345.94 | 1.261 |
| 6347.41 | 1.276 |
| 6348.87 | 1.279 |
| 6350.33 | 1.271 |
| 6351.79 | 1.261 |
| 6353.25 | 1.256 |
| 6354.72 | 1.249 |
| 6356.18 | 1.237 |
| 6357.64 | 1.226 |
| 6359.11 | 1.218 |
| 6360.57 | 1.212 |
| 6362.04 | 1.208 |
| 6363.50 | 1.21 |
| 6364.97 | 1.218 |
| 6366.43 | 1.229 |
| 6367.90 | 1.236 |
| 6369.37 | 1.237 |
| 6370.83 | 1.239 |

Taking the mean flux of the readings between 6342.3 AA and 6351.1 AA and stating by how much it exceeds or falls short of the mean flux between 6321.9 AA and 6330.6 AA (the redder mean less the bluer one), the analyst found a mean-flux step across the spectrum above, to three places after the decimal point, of 0.026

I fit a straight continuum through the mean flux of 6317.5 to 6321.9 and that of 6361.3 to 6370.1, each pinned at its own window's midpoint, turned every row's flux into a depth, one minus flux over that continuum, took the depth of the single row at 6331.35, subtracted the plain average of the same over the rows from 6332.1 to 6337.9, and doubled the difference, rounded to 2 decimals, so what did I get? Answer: 0.01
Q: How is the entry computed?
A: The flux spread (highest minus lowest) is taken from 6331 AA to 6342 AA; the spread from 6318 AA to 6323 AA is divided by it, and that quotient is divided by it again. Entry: 102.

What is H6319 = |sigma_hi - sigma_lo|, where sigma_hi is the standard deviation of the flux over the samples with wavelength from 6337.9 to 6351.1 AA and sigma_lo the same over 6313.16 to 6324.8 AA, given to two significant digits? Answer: 0.0027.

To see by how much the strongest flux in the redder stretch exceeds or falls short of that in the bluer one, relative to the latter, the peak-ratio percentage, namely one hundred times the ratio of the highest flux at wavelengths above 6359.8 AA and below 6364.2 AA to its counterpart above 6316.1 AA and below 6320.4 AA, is 97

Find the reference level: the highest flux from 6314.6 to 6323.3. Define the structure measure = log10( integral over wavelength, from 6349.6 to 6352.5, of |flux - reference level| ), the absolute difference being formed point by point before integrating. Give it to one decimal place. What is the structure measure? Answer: -1.4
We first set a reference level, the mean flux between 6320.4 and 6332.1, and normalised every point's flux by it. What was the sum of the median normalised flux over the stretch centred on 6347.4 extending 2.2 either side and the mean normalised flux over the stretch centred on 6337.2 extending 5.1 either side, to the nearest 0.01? 2.05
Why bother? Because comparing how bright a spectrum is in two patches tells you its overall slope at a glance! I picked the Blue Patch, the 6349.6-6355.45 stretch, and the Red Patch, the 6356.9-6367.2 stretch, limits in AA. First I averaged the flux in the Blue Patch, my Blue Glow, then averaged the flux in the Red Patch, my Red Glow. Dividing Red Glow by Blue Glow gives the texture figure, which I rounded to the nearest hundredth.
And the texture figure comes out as 0.97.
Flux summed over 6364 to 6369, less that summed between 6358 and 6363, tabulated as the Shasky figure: 0.045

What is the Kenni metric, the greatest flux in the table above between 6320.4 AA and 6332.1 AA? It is 1.259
